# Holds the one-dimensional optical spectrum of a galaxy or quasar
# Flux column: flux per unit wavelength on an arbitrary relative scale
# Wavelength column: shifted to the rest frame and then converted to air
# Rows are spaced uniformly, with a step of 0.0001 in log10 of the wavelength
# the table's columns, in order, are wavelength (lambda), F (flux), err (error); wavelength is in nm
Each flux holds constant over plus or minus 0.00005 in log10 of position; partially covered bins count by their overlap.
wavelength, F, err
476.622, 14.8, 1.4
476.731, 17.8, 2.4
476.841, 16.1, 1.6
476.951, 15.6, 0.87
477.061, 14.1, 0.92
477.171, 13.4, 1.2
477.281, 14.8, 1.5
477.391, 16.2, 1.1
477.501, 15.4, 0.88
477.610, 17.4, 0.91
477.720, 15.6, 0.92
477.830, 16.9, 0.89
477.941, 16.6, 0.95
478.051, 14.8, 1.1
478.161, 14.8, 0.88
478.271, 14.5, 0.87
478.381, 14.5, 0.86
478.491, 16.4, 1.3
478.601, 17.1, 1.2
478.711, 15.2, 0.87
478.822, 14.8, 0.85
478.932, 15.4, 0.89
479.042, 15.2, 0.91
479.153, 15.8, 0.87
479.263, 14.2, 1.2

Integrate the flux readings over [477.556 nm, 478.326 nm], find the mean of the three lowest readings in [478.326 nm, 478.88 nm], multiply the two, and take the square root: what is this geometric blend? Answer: 13.4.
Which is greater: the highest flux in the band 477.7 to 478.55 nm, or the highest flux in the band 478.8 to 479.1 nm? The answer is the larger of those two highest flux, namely 16.9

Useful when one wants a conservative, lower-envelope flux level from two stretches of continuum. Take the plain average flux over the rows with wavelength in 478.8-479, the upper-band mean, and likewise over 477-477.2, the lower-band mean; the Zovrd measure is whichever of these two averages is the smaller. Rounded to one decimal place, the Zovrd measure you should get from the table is 13.8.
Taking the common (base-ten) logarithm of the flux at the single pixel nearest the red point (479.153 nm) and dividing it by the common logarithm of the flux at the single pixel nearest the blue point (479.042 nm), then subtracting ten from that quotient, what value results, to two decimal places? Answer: -8.99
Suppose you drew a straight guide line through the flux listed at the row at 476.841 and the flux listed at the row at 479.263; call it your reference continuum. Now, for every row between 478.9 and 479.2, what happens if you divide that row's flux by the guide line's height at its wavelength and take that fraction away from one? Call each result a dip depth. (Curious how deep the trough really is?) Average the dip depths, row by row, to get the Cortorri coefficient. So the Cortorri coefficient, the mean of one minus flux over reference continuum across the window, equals -0.076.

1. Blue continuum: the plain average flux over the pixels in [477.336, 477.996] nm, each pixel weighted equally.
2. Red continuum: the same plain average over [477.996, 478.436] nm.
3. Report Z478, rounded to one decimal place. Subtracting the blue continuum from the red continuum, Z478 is -1.7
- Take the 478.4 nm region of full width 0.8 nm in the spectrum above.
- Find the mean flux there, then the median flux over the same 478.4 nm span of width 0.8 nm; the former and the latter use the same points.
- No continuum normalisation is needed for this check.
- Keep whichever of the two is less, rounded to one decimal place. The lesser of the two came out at 14.8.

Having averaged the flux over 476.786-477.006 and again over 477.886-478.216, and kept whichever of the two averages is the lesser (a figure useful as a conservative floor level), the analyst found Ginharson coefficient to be 15.4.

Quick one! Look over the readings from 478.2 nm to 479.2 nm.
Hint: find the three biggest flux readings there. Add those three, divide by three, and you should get 16.4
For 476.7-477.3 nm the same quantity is 16.5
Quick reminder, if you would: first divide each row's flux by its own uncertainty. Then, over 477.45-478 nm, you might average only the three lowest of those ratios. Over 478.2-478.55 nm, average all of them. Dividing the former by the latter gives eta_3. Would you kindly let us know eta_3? 1.1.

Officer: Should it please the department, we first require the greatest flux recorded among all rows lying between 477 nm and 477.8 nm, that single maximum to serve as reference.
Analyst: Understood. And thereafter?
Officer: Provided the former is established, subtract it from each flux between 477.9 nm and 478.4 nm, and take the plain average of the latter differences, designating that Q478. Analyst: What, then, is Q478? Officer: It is -2.4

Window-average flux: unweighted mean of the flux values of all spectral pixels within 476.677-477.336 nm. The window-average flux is 15.3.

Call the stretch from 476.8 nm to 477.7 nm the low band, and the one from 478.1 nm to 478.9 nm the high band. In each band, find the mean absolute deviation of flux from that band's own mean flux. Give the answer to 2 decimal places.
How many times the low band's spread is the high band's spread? 0.85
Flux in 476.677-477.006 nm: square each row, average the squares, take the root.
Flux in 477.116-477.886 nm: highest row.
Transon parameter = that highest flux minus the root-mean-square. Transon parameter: 0.9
